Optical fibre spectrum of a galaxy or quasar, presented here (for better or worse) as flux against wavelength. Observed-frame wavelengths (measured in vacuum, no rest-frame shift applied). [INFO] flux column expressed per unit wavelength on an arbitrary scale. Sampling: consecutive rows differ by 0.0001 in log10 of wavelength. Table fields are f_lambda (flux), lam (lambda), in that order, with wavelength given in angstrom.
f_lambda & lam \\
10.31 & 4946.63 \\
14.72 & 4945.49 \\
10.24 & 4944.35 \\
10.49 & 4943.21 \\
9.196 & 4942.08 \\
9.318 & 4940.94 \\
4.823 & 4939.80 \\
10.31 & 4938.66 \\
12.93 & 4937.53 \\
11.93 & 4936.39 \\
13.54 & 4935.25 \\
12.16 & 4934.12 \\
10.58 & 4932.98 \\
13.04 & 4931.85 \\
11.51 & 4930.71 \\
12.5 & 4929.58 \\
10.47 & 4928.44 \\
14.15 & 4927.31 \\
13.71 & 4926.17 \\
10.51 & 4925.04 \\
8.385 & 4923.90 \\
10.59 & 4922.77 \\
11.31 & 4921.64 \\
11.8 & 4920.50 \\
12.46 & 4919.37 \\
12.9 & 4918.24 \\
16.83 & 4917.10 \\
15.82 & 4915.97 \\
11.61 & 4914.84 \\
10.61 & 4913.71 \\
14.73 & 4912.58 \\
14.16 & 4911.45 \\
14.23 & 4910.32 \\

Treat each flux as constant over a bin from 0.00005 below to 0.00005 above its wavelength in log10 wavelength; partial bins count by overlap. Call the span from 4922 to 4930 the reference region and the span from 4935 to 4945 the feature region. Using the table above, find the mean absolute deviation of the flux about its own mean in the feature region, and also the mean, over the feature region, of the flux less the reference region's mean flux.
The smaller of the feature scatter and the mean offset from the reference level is -1.2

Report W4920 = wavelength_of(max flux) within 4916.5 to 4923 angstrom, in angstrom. 4917.10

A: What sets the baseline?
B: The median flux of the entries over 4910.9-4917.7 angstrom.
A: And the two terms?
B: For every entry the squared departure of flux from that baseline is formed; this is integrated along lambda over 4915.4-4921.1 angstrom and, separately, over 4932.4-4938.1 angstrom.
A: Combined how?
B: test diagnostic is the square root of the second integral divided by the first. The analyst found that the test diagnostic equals 1.19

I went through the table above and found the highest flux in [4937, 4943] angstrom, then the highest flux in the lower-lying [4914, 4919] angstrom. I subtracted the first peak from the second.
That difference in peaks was 4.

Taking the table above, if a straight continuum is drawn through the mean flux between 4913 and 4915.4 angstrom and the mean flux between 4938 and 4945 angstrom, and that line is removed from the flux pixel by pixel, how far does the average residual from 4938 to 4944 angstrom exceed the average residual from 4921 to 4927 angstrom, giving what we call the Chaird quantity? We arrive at -0.8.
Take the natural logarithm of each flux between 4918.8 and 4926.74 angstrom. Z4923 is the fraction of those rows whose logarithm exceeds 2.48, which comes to 0.29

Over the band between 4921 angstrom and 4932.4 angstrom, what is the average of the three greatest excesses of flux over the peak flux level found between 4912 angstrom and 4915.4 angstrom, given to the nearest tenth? -1.1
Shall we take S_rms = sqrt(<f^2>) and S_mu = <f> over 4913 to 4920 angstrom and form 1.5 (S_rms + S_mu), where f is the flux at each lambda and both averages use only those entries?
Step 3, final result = 40.4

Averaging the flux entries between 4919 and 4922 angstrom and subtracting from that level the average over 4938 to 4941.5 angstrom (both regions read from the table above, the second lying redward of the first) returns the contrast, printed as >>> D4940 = 4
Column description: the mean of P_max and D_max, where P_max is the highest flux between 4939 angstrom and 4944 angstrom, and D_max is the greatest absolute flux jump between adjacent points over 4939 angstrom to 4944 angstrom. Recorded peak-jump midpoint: 7.5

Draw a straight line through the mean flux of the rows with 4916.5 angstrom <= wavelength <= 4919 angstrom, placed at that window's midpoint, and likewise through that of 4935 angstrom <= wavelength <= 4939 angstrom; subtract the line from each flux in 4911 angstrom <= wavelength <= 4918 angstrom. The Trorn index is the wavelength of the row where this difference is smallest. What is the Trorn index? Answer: 4913.71 angstrom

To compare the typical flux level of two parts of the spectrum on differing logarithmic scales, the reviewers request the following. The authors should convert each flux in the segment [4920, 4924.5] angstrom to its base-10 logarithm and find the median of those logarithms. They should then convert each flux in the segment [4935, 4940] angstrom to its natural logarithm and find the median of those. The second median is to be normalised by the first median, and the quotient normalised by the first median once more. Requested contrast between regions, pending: 2.3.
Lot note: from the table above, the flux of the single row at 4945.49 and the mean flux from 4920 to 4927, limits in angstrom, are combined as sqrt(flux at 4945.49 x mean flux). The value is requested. 12.8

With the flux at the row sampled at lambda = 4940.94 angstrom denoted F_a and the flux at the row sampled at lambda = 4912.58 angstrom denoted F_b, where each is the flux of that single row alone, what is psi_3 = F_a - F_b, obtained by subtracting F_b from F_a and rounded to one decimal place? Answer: -5.4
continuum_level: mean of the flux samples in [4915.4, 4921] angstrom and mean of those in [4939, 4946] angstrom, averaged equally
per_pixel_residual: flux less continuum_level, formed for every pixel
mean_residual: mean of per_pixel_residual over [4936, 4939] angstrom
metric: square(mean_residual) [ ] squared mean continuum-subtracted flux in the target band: 0.0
